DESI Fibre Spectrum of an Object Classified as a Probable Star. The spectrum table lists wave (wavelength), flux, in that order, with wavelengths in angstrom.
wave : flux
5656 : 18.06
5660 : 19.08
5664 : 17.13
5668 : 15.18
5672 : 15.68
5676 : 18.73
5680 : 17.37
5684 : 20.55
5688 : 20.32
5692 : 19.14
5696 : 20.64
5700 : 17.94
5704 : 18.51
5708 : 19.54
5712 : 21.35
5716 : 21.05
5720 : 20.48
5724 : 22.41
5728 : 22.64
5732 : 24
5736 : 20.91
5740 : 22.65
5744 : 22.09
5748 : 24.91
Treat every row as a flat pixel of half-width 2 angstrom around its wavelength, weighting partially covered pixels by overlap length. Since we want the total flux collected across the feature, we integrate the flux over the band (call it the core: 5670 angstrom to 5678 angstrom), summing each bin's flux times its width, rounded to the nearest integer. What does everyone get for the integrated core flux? 138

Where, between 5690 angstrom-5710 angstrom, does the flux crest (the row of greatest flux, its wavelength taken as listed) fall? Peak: 5696 angstrom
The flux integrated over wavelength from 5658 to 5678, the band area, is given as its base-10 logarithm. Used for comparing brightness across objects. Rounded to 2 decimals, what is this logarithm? 2.54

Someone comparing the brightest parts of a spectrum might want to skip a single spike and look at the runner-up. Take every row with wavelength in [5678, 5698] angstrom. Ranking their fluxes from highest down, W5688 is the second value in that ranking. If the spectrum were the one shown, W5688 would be 20.55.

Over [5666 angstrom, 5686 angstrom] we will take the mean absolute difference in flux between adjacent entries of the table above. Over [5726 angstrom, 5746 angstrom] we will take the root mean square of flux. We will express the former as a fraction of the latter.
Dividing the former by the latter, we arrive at 0.090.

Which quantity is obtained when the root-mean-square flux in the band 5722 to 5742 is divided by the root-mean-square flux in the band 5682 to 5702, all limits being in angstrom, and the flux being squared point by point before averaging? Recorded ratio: 1.14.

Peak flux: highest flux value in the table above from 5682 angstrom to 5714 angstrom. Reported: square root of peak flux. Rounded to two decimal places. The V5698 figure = 4.62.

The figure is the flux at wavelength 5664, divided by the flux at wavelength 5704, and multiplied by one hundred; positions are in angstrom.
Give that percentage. 93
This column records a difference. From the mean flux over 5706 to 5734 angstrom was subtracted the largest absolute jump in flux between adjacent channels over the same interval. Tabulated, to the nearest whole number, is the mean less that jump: 20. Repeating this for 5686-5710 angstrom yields 17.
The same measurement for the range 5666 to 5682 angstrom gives 14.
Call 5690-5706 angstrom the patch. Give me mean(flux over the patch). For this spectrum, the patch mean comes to 19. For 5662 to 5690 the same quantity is 18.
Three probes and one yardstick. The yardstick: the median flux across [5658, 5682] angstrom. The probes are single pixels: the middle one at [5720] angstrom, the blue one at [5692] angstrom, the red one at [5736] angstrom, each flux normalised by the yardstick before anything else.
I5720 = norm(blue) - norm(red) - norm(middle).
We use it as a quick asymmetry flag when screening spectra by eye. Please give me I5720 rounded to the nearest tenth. -1.3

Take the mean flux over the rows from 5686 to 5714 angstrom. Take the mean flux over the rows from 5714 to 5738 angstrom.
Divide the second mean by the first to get 1.12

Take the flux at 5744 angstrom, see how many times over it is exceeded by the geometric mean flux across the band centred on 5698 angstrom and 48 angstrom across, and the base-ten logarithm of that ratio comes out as -0.052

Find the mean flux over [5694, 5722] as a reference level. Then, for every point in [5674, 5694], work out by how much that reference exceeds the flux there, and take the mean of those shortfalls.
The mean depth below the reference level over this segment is 0.7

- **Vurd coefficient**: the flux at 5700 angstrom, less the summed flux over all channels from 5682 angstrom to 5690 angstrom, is -23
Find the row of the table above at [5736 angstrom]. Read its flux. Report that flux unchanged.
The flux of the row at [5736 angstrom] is 20.91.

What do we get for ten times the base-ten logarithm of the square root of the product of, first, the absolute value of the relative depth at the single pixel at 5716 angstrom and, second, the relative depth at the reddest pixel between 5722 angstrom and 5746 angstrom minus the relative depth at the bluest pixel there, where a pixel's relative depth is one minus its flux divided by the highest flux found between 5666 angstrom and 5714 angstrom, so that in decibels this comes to -18.4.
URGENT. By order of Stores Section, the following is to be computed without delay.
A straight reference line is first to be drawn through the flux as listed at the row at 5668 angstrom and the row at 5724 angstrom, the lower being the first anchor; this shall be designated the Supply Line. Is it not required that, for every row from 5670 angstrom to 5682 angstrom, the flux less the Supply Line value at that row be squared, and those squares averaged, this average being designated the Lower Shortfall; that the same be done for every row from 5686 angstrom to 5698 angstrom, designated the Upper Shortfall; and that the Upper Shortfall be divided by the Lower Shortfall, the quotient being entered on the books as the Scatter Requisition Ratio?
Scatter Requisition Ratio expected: 1.6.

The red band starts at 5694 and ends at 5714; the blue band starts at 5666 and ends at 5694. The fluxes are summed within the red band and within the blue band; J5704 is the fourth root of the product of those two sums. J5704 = 10.6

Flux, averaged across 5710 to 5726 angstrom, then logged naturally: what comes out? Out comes 3.06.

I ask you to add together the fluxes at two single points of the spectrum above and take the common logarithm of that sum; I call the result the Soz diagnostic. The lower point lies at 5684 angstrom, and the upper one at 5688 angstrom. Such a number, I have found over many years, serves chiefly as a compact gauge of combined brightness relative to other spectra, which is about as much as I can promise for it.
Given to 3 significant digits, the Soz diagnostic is 1.61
